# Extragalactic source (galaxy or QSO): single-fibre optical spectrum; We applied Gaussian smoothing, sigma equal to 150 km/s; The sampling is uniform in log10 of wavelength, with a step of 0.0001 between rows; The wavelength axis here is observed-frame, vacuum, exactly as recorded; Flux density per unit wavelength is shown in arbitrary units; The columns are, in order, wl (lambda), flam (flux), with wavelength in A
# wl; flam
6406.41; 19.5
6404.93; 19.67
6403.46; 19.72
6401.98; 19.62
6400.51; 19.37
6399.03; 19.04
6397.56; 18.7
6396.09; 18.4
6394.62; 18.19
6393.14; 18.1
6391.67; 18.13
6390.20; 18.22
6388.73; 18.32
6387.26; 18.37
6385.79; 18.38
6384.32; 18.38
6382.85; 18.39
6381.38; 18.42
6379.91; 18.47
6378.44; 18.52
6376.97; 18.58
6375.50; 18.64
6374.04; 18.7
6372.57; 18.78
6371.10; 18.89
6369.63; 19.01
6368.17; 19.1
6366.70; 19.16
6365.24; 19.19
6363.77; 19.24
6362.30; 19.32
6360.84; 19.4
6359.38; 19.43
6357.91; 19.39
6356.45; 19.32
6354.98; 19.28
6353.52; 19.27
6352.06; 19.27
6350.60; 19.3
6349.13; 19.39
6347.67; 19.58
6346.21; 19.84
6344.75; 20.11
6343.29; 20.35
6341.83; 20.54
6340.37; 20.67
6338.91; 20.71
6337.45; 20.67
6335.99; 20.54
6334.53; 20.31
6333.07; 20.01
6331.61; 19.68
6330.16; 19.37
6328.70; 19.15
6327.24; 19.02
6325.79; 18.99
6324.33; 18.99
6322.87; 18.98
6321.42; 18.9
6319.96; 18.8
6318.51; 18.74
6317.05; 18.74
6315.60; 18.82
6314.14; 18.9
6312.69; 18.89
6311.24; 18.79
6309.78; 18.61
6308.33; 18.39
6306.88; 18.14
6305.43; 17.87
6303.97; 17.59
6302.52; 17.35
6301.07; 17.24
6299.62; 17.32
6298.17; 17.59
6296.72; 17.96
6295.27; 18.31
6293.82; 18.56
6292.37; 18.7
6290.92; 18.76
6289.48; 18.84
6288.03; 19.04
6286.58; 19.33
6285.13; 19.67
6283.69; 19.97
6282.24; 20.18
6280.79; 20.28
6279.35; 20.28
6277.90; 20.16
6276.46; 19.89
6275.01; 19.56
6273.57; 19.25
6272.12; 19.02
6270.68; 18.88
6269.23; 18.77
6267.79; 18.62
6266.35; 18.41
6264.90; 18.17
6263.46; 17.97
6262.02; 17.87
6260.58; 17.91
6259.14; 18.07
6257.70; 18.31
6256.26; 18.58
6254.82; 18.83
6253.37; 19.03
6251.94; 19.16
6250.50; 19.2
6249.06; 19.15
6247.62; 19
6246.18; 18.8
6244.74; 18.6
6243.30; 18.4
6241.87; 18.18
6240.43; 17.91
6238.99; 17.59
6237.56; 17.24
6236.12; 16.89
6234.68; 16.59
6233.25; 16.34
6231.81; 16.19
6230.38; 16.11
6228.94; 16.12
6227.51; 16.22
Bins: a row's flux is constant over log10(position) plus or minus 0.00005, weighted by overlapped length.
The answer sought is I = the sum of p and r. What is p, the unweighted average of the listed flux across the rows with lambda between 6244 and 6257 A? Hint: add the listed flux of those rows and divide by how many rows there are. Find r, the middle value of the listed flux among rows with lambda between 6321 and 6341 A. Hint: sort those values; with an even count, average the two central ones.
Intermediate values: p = 18.9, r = 19.5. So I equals 38.5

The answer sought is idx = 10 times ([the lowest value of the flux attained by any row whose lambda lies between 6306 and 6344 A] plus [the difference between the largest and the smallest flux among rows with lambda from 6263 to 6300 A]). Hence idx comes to 211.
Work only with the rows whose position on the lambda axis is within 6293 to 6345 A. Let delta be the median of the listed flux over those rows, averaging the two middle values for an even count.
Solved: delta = 18.9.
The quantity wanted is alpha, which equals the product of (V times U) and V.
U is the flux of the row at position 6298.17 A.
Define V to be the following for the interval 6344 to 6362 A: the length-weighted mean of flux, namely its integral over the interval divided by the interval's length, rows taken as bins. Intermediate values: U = 17.59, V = 19.5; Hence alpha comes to 6667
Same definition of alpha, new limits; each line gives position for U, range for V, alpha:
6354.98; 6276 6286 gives 7762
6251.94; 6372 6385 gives 6585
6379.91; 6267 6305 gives 6583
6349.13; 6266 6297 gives 7171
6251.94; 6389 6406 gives 6793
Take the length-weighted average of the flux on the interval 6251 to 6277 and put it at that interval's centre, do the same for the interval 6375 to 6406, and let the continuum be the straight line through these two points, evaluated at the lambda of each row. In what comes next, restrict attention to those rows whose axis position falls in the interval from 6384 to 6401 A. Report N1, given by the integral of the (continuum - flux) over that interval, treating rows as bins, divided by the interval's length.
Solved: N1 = 0.2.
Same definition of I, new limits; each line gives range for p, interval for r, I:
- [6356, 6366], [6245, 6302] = 38.2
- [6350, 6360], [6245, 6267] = 37.9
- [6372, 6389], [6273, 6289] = 38.4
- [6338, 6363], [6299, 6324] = 38.5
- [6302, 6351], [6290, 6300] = 37.6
